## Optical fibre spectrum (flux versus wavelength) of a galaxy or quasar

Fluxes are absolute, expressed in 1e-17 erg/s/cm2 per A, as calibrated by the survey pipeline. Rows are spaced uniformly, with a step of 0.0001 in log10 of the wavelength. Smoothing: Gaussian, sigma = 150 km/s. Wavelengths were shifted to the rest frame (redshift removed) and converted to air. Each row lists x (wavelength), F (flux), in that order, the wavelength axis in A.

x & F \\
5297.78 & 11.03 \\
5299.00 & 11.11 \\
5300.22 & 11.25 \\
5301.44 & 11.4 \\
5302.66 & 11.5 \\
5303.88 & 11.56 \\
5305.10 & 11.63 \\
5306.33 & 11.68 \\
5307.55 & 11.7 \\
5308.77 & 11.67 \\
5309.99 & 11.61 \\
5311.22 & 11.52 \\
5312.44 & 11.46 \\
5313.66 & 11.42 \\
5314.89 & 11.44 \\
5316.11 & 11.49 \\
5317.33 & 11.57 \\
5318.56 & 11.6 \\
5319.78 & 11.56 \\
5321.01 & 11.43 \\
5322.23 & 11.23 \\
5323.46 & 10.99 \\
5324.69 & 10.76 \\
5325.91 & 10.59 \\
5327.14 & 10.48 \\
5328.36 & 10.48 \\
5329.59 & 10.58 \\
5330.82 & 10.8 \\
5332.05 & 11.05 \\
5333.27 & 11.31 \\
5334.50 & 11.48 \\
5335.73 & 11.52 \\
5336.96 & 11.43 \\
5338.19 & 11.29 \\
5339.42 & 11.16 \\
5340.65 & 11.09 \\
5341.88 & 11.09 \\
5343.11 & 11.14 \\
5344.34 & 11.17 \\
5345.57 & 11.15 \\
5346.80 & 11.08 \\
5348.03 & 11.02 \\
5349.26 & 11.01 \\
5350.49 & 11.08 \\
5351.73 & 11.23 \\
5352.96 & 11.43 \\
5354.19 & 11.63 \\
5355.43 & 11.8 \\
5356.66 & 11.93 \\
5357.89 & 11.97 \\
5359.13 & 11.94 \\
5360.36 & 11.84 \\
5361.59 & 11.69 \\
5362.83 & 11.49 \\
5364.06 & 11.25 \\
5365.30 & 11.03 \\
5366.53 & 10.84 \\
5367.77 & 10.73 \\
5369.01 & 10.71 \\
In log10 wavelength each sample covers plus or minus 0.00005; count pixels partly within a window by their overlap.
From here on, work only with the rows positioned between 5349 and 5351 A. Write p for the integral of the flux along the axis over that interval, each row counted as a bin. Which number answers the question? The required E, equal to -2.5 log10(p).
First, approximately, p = 22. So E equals -3.4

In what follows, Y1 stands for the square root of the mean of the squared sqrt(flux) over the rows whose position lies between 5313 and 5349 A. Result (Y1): 3.34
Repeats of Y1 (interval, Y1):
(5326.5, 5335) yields 3.30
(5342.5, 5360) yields 3.38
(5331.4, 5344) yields 3.35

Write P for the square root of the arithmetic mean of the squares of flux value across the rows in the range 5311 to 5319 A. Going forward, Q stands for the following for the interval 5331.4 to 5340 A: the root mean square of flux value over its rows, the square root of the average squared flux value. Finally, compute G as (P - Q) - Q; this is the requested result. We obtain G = -11.1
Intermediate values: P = 11.5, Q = 11.3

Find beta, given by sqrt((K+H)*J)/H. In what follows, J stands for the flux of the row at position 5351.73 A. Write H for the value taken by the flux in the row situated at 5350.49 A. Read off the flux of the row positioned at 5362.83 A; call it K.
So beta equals 1.44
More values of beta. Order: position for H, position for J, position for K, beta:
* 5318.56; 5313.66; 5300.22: 1.39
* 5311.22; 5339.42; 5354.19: 1.40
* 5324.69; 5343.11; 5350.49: 1.45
